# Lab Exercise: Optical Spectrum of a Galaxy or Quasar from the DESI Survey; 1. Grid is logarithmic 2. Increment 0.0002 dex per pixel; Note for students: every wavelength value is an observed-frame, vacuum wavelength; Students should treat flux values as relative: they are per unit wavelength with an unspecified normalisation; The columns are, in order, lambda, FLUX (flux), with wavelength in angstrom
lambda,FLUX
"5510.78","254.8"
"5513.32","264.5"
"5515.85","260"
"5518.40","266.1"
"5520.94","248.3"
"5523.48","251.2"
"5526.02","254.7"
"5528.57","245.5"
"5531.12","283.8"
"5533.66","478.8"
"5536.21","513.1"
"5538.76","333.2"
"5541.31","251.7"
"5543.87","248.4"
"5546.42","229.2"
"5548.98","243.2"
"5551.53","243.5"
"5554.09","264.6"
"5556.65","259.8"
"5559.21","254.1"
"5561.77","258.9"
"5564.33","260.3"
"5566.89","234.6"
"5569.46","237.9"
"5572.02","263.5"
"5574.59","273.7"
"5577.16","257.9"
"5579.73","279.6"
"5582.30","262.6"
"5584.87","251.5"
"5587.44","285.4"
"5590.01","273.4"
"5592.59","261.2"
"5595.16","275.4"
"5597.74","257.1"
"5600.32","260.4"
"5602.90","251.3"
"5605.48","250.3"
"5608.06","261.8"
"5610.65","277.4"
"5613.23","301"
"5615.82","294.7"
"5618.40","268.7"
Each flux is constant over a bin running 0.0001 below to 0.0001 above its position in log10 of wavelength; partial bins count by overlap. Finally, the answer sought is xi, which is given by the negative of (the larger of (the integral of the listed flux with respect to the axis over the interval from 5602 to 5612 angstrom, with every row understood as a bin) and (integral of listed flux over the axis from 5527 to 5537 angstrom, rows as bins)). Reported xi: -3702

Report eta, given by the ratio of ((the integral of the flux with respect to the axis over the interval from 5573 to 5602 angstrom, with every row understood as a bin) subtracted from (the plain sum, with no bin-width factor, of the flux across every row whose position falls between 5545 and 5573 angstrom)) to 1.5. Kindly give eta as -3326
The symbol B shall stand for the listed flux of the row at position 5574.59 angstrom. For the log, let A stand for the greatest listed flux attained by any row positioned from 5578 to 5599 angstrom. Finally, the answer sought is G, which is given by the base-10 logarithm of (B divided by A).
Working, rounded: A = 285.4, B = 273.7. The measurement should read -0.02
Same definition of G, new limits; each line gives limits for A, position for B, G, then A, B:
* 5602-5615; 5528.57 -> -0.09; 301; 245.5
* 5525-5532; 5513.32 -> -0.03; 283.8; 264.5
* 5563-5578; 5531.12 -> 0.02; 273.7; 283.8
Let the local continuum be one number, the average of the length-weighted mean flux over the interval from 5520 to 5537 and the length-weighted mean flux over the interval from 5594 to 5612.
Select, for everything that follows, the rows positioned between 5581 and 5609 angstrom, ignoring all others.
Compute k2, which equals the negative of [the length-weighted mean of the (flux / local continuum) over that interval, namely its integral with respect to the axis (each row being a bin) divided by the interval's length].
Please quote -0.90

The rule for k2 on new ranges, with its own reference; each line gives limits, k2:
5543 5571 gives -0.85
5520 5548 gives -1.04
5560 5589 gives -0.89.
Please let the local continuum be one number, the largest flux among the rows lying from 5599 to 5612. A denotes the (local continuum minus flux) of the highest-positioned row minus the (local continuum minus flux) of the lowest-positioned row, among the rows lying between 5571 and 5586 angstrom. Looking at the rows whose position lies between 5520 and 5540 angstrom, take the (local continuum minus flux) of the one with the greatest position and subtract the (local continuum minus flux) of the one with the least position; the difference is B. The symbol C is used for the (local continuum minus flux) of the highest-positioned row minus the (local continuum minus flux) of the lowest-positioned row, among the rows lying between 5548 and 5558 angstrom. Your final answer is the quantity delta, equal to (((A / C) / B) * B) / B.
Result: 0.009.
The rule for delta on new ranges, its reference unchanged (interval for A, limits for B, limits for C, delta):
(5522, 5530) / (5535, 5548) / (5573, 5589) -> -0.002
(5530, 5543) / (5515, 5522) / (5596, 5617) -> -0.073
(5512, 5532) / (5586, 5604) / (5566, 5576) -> 0.014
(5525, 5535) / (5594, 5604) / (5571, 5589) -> 0.425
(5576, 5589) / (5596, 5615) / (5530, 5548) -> 0.011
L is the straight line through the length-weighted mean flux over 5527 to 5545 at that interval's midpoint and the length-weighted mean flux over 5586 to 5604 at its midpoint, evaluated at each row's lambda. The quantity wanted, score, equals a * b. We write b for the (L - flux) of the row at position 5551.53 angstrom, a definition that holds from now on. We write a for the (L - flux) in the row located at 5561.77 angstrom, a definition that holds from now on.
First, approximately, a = 46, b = 74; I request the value 3432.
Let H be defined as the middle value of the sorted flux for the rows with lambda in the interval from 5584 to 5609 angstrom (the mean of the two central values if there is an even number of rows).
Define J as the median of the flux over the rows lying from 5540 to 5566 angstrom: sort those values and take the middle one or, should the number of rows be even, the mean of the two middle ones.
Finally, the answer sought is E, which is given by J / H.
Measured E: 0.970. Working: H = 261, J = 253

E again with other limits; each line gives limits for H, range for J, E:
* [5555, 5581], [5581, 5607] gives 1.006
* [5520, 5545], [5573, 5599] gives 1.058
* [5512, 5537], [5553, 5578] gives 0.989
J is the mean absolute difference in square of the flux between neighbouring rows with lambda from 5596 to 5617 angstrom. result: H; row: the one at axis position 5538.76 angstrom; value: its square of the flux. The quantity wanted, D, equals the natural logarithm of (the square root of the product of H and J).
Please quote 10.1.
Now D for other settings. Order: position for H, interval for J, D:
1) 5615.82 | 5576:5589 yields 10.3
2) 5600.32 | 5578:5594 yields 10.1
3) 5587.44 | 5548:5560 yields 9.8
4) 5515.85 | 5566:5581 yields 10.1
